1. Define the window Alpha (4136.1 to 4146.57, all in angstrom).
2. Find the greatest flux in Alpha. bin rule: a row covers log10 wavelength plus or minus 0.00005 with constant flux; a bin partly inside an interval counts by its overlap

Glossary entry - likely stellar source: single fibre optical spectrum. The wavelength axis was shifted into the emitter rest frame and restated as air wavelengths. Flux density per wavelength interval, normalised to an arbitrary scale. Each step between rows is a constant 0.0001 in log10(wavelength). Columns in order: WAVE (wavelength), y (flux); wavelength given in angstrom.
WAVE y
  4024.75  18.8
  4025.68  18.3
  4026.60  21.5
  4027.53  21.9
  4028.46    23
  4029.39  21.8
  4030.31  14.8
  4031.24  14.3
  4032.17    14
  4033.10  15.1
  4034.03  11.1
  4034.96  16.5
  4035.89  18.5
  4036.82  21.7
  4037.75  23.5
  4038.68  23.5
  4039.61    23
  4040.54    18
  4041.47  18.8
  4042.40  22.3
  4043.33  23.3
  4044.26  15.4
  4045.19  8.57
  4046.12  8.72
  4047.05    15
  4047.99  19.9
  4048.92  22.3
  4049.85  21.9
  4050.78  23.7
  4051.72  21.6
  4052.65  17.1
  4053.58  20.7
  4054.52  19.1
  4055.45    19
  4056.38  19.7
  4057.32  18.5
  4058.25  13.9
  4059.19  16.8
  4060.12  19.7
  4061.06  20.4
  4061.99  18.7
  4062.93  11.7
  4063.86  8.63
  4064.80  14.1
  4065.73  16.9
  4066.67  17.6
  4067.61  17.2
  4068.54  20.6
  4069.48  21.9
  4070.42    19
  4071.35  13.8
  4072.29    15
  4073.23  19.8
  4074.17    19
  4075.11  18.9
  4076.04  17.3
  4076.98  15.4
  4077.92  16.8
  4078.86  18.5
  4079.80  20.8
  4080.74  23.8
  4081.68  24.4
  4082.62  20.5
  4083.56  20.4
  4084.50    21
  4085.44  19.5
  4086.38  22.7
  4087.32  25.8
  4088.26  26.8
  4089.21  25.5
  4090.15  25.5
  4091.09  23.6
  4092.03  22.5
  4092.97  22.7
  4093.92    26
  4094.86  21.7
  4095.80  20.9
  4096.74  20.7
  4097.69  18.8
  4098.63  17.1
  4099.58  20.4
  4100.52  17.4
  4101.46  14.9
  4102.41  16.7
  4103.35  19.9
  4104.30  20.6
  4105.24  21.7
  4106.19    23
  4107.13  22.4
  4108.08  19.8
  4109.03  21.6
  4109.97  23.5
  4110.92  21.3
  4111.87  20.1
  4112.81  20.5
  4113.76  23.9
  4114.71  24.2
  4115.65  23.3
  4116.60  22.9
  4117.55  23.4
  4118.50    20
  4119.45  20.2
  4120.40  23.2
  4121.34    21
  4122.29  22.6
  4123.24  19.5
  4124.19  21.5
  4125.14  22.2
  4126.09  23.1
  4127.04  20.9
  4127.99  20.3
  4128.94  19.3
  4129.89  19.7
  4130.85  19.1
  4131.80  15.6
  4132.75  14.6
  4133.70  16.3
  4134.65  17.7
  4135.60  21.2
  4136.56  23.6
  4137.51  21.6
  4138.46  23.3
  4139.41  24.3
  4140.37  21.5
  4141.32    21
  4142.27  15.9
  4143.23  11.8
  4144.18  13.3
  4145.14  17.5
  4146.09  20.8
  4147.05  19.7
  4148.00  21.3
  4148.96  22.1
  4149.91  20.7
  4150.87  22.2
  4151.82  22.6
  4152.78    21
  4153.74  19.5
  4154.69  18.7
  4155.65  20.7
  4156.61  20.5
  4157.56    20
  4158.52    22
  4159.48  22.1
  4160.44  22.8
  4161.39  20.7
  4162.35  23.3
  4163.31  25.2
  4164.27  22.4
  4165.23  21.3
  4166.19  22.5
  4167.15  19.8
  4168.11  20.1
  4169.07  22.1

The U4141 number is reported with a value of 24.3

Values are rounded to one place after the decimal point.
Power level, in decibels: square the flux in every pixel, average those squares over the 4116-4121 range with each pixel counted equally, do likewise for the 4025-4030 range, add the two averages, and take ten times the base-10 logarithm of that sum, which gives 29.7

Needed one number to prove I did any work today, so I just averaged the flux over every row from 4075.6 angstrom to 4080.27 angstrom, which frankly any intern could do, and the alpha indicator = 18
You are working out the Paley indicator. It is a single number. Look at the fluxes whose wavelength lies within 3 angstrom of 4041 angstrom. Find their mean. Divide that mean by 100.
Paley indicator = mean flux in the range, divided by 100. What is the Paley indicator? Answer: 0.21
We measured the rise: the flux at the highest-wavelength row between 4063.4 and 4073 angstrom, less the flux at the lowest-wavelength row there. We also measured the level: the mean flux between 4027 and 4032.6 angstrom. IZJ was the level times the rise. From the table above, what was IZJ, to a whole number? 117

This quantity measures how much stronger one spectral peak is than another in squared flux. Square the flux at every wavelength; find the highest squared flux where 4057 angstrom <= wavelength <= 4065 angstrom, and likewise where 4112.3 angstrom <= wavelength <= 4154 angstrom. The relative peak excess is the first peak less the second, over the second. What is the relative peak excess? -0.30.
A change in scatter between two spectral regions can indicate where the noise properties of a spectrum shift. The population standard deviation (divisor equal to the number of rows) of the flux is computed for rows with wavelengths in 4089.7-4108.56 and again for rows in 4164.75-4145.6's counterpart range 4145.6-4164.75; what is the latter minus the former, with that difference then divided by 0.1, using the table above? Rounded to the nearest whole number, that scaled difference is -13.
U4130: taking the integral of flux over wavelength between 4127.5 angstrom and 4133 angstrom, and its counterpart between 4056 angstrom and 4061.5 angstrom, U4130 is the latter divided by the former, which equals 0.99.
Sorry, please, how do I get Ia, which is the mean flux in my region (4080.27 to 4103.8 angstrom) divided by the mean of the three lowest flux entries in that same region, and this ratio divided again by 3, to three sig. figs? 0.443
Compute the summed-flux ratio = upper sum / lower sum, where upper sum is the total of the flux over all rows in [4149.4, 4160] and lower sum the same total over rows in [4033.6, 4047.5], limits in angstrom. 0.86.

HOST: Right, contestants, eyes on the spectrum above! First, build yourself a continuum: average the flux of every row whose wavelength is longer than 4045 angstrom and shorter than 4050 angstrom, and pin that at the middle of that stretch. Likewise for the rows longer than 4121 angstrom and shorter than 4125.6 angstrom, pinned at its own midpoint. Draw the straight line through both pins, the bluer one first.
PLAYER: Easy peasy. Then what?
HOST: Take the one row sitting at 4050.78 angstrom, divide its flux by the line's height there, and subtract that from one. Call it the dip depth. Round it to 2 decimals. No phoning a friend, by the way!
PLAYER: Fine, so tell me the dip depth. -0.45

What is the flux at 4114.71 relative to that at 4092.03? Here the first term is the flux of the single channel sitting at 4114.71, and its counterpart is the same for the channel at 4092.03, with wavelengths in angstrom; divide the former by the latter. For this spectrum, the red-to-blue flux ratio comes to 1.08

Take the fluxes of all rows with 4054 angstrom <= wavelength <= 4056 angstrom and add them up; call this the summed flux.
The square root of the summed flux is 6.2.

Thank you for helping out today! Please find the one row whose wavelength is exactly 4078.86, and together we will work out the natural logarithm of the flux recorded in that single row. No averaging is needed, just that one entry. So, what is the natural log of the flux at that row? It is 2.92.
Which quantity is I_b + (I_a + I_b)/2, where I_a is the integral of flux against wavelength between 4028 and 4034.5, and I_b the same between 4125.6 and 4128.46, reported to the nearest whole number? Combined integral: 145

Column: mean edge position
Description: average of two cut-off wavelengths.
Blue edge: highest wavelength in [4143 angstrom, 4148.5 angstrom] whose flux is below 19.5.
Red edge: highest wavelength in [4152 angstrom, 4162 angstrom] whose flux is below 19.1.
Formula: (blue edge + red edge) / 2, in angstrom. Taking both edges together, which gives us 4149.9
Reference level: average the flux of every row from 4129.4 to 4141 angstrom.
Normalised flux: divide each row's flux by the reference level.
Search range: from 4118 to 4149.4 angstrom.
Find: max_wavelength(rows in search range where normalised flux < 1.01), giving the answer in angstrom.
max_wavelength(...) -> 4147.05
